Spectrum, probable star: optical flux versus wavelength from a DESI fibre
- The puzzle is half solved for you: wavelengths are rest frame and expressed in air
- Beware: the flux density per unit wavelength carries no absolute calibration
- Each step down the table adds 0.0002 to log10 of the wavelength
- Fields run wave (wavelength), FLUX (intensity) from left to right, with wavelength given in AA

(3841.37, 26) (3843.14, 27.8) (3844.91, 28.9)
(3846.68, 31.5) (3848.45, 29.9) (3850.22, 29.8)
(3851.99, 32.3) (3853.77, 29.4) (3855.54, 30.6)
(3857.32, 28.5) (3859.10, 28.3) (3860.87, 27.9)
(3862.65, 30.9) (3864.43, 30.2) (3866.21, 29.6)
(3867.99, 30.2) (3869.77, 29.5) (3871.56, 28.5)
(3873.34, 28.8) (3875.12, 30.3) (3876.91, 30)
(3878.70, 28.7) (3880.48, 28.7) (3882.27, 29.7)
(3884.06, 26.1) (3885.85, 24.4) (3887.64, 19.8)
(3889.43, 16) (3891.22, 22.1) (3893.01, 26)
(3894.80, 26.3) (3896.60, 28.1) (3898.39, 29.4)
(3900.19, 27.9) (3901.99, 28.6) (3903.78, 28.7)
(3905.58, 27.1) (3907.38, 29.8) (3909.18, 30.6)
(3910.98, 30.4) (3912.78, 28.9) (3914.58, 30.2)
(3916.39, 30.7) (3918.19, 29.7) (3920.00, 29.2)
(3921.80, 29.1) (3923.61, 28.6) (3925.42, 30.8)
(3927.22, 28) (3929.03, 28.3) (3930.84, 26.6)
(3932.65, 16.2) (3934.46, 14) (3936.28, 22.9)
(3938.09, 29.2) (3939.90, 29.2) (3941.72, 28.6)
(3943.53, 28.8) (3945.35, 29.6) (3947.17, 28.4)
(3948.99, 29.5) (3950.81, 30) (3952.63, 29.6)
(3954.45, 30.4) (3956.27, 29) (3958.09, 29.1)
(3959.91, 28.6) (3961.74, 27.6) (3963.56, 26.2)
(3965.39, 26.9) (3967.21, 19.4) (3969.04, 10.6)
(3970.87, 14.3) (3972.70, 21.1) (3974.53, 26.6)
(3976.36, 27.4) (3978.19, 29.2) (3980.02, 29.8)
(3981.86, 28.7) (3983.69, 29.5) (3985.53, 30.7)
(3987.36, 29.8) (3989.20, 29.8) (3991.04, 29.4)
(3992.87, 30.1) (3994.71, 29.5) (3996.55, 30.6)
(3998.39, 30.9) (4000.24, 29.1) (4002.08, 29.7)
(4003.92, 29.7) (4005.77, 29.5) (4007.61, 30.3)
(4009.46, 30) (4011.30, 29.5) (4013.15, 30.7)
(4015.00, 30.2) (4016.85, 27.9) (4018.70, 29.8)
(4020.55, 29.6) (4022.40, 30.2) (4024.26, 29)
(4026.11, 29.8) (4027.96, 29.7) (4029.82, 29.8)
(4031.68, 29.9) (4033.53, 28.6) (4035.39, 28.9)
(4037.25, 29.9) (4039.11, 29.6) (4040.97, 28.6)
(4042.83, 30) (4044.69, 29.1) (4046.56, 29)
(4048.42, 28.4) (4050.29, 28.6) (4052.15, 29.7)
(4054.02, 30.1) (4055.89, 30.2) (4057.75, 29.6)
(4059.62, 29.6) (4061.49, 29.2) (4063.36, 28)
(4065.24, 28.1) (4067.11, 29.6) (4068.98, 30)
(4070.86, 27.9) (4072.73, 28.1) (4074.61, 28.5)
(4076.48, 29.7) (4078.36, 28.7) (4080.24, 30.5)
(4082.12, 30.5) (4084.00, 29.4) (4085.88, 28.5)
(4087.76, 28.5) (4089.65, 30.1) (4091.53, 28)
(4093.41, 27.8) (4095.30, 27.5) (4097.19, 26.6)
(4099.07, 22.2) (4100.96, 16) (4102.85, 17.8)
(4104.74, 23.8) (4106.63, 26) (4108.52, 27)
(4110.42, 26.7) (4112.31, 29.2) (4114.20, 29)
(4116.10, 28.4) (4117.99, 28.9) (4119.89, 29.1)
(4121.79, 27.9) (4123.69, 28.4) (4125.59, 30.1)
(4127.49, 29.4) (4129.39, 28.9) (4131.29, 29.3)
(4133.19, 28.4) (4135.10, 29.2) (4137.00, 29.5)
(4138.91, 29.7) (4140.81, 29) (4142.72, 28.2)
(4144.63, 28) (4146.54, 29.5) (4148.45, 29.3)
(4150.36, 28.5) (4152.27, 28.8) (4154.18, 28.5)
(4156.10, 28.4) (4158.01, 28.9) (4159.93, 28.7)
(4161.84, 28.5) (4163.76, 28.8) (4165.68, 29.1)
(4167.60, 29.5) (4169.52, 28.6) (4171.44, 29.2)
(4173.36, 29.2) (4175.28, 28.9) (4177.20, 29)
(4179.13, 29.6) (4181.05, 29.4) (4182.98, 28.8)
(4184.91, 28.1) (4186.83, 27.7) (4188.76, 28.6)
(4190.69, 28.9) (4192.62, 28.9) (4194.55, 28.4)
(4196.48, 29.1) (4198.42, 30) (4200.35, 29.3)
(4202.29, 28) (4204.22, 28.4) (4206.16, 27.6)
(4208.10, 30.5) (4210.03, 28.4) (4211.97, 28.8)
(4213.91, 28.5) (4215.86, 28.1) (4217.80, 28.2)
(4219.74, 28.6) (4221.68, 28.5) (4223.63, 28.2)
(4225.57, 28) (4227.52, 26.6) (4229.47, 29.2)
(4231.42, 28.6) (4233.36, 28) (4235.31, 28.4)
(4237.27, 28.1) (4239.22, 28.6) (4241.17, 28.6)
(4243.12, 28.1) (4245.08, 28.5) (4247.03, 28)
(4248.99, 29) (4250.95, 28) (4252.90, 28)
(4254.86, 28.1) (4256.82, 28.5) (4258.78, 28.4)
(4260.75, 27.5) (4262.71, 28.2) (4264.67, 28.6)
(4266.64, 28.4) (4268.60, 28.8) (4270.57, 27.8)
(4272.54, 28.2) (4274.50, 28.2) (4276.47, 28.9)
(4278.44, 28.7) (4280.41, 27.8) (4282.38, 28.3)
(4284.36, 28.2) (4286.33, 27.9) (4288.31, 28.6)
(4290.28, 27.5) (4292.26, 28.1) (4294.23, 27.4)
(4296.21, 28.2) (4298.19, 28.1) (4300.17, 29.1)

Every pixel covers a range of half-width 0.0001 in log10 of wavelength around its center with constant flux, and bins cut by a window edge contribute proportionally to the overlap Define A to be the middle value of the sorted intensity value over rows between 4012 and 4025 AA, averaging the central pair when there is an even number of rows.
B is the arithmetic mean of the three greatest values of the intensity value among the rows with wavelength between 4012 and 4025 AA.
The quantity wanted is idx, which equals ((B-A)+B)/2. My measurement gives 15.5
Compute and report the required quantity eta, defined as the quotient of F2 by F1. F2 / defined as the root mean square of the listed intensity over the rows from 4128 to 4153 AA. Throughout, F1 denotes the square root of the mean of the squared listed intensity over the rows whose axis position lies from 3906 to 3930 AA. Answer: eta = 0.98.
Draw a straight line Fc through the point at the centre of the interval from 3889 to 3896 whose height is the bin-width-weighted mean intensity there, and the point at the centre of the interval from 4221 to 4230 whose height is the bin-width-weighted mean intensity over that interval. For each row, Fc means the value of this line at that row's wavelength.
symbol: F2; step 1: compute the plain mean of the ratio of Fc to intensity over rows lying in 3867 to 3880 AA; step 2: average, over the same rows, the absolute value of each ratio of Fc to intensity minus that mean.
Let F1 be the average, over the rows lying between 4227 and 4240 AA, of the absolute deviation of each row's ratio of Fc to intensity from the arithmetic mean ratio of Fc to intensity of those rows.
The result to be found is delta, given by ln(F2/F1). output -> -0.1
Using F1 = 0.020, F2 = 0.018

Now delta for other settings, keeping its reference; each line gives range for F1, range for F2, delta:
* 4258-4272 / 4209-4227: -0.4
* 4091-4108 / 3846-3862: -1.9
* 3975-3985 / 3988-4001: -0.4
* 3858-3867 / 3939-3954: -0.8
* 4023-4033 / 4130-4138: 0.5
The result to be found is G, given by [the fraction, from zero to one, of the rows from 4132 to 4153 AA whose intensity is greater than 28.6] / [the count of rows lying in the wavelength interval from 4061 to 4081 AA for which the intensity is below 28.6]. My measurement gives 0.127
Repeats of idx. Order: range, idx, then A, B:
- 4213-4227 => 14.4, 28.2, 28.5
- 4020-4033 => 15.1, 29.8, 30.0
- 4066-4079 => 15.4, 28.7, 29.8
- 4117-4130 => 15.1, 28.9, 29.5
